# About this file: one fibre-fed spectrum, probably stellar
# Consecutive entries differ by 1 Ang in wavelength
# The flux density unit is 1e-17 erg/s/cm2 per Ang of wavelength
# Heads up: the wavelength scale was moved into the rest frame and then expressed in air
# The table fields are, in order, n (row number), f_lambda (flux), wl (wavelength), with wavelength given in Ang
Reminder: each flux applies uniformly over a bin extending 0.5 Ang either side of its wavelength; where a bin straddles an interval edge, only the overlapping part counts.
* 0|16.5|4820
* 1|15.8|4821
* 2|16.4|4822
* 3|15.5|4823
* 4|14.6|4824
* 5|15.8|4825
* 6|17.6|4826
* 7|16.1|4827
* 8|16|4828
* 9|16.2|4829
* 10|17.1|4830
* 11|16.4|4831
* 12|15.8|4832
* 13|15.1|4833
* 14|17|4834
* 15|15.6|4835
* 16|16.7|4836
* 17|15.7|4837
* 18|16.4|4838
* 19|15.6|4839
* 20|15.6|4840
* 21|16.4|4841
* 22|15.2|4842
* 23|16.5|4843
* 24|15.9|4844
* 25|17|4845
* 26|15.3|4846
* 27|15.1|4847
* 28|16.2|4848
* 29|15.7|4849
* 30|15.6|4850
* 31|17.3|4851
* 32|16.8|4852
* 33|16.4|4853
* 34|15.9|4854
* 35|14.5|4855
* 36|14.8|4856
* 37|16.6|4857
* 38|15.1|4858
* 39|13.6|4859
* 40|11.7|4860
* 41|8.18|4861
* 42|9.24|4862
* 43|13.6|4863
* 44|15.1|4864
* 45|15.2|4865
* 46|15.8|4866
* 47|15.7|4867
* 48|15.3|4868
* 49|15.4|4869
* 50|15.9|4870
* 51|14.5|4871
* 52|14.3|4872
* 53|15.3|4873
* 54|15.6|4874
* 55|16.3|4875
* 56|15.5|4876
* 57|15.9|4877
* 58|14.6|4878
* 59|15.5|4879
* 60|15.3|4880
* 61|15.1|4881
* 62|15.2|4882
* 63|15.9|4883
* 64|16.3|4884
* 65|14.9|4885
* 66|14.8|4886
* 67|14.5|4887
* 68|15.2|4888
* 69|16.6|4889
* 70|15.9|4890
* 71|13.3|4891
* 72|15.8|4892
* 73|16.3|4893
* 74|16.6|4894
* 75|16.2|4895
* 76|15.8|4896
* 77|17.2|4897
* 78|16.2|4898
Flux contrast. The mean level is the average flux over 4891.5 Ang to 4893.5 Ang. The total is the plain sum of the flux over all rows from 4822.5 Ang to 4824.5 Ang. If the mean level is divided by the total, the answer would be 0.53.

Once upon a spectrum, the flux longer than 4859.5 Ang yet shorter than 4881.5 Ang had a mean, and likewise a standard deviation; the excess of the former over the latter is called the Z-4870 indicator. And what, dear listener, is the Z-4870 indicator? 12.4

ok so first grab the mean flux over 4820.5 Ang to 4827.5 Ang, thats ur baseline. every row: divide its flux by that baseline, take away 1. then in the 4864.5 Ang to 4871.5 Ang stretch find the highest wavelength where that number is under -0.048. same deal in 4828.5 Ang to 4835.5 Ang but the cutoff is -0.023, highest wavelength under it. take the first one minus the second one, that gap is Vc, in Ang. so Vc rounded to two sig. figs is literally 36 Ang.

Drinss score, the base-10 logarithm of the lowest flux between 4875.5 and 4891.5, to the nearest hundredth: 1.12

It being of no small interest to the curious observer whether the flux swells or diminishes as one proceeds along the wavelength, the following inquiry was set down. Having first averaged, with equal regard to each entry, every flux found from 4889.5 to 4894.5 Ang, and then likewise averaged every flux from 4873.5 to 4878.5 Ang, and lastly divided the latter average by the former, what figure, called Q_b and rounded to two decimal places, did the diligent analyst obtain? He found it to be 1.00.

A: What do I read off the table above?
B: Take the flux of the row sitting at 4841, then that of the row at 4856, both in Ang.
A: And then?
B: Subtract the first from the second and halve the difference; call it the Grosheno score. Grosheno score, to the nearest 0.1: -0.8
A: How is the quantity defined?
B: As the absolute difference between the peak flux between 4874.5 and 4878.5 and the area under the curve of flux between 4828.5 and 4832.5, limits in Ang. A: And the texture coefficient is 49.2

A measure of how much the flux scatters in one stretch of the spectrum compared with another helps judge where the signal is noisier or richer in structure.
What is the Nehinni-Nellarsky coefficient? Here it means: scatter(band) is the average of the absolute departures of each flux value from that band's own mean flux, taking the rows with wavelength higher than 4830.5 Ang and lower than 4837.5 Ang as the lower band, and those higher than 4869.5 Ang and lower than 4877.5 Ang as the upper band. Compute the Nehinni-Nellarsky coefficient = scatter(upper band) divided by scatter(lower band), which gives 0.95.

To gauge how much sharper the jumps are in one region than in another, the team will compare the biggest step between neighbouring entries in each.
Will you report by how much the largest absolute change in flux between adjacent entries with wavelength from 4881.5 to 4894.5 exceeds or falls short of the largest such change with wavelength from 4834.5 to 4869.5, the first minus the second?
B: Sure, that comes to -1.76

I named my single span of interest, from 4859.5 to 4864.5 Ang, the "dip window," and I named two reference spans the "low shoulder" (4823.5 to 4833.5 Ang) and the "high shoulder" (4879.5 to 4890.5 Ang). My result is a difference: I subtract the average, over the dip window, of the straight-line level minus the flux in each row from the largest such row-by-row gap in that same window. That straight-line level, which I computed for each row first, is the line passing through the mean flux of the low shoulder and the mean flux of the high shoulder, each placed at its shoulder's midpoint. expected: 3.40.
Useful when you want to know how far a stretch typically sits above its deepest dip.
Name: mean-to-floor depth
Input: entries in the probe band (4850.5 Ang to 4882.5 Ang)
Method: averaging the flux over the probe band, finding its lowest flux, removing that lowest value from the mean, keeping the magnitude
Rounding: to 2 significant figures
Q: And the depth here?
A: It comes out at 6.7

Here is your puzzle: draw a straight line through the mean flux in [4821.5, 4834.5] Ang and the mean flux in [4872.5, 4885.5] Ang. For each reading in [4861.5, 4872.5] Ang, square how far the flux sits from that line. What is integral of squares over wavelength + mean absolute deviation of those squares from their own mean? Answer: 57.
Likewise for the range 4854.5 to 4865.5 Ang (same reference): 143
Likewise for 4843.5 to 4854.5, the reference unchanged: 6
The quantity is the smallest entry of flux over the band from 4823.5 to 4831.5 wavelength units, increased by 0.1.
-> 14.7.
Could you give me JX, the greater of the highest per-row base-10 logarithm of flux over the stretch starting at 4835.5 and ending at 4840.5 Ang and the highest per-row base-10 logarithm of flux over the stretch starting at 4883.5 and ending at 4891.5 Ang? 1.22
